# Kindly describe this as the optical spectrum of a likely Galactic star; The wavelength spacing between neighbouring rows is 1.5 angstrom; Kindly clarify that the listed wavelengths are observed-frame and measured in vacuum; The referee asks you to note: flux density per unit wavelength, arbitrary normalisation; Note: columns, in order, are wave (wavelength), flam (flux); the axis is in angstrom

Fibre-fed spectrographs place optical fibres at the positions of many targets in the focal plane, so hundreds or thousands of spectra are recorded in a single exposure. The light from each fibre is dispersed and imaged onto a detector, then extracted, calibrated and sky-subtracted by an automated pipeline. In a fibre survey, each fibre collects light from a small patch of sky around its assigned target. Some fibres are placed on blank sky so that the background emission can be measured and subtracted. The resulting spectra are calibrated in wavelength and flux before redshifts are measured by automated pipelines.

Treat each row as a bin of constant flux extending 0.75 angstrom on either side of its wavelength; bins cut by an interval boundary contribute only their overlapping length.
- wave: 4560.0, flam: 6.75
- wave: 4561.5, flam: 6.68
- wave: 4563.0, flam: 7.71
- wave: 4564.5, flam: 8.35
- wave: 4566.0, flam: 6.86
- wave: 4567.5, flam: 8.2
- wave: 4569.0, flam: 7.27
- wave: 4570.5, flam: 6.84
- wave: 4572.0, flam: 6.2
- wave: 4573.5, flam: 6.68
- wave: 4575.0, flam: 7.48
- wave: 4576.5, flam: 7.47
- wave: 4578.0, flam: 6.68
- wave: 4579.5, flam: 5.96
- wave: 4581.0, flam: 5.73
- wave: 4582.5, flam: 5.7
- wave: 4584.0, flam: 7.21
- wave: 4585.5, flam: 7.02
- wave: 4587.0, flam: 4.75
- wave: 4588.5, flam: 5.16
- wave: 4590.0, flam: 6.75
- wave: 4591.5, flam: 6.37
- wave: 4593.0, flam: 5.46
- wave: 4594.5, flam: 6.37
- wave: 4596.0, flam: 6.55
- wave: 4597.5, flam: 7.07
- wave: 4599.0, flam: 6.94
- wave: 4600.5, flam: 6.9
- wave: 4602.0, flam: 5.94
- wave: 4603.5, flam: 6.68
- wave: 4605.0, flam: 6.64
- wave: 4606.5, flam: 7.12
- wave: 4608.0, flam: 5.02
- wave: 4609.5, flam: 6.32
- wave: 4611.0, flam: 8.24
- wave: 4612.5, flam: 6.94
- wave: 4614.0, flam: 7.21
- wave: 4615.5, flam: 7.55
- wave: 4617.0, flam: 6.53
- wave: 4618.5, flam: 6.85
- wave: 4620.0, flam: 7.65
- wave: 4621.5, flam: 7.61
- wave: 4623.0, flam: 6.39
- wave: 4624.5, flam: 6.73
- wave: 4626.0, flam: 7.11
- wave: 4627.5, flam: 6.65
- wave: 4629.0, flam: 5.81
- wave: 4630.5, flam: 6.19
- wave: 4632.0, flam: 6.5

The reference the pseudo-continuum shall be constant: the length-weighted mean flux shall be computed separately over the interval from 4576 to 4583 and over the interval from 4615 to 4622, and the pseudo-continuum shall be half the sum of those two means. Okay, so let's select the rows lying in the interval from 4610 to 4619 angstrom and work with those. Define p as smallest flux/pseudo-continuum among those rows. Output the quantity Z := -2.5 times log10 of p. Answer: 0.04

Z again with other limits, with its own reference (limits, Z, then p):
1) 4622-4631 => 0.16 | 0.86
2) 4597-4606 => 0.14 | 0.88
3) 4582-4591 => 0.38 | 0.70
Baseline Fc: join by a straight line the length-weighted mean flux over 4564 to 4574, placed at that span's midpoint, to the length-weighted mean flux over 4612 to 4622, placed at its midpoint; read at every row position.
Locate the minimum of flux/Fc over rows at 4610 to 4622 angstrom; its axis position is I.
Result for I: 4617.0 angstrom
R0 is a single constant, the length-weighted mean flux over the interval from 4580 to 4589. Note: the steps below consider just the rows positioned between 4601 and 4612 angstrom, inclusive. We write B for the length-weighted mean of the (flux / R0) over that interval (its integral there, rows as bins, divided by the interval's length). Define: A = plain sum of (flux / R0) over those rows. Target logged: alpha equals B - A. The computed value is -6.6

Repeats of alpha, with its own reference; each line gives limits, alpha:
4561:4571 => -7.5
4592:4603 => -6.5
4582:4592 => -6.2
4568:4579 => -7.0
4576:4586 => -6.6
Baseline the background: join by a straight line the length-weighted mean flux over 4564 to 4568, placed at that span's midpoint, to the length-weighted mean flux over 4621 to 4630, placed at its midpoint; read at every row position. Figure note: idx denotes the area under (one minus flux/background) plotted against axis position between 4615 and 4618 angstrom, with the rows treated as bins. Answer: -0.1 angstrom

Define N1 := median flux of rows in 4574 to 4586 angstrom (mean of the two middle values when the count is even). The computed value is 6.85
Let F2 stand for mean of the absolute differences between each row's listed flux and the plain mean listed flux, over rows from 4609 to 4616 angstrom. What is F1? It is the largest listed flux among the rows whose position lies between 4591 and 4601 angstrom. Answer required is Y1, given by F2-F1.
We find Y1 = -6.56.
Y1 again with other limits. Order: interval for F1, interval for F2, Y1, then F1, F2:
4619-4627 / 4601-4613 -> -7.01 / 7.65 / 0.64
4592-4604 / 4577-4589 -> -6.36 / 7.07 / 0.71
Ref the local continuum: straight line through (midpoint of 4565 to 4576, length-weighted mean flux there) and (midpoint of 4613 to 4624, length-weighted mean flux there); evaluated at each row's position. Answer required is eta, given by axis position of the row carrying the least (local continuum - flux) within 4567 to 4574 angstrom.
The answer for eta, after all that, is 4567.5 angstrom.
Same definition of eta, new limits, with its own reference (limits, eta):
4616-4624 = 4620.0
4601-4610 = 4606.5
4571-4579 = 4575.0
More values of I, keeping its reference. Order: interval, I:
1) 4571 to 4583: 4582.5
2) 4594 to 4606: 4602.0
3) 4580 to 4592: 4587.0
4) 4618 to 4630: 4629.0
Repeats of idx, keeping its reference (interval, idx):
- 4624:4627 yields -0.1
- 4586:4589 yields 0.9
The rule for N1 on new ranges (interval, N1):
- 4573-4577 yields 7.47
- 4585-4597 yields 6.37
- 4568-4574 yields 6.76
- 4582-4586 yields 7.02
